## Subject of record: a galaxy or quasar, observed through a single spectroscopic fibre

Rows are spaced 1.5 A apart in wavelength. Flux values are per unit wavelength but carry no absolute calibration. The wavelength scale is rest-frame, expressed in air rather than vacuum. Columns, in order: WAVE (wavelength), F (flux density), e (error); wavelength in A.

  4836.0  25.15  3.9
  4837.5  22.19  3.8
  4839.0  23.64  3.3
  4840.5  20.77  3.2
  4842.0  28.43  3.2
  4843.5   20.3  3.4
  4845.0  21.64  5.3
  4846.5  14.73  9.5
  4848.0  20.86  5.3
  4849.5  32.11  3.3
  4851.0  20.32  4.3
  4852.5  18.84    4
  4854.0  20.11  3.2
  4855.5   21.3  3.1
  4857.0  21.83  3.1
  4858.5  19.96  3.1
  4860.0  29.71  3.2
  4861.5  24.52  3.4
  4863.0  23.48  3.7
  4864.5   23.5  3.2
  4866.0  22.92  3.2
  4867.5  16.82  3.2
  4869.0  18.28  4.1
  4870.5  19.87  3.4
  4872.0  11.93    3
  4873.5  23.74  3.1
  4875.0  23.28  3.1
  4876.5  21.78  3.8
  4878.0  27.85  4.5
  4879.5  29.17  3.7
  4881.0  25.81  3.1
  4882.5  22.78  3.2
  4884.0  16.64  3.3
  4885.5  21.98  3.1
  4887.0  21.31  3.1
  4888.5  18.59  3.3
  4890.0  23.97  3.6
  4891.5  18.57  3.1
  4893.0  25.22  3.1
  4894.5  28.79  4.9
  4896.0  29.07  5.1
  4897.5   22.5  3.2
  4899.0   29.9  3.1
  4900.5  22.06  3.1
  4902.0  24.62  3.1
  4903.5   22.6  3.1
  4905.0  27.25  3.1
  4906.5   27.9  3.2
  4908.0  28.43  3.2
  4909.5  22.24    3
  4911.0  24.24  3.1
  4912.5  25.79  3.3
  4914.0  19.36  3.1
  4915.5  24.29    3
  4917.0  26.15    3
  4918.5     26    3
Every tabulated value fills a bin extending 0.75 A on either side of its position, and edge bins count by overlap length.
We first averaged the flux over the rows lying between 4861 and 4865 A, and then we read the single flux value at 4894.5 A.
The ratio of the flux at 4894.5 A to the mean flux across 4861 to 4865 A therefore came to 1.21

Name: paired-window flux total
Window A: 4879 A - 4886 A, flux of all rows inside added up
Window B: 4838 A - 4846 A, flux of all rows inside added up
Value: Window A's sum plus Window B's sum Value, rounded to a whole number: 231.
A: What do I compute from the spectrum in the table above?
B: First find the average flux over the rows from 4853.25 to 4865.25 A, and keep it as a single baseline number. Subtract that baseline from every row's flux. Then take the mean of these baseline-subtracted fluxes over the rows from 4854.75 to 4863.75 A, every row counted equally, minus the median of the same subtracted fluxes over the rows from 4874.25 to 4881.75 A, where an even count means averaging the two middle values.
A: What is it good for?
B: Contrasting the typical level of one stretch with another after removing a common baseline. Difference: -2.3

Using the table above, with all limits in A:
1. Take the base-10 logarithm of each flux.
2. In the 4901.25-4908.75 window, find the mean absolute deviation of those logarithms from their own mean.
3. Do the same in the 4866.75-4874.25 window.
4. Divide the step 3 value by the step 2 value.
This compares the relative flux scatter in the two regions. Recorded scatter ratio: 2.2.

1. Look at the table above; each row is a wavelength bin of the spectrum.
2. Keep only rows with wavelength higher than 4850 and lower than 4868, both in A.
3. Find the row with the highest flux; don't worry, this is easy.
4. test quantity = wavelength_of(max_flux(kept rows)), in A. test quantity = 4860.0 A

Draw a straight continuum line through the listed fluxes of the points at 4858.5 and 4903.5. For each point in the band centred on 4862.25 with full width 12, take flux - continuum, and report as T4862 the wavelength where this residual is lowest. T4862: 4867.5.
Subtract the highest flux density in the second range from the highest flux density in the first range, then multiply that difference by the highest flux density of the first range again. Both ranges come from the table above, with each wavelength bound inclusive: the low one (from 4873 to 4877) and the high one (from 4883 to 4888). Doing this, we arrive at 42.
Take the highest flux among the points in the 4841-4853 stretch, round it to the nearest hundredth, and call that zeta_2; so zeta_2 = 32.11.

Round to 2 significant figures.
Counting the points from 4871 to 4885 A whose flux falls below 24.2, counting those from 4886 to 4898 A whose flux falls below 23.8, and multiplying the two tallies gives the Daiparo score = 24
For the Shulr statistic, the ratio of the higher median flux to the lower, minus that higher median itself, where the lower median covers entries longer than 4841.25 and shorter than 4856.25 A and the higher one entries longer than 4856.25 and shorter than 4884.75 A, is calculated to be -21.8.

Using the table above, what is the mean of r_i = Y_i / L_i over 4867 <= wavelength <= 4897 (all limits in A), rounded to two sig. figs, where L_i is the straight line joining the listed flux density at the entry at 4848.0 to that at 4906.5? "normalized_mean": 0.89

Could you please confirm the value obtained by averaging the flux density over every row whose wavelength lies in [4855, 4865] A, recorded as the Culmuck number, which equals 23.5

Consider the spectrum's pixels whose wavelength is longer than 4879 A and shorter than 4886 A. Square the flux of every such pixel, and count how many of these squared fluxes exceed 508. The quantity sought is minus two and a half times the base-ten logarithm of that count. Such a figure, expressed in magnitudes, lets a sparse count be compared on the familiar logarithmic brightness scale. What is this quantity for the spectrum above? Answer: -1.2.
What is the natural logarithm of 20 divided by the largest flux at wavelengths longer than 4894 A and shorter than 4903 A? -0.40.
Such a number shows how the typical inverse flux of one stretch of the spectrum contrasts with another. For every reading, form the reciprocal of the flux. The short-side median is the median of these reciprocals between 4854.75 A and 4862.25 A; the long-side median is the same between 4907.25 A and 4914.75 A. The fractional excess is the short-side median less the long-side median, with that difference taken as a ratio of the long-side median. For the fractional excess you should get 0.11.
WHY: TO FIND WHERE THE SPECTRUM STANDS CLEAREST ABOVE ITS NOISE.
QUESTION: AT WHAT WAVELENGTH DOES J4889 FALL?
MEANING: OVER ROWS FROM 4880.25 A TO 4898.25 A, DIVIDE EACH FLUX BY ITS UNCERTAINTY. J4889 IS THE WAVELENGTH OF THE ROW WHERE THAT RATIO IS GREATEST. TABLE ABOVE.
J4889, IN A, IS 4881.0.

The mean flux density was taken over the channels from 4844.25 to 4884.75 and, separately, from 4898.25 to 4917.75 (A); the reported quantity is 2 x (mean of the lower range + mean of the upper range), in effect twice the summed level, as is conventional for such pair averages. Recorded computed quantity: 94.0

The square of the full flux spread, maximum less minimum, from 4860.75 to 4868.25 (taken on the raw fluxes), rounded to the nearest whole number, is 59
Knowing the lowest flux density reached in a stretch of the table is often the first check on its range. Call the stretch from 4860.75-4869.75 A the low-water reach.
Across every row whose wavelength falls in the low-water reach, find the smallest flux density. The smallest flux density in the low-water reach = 16.82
